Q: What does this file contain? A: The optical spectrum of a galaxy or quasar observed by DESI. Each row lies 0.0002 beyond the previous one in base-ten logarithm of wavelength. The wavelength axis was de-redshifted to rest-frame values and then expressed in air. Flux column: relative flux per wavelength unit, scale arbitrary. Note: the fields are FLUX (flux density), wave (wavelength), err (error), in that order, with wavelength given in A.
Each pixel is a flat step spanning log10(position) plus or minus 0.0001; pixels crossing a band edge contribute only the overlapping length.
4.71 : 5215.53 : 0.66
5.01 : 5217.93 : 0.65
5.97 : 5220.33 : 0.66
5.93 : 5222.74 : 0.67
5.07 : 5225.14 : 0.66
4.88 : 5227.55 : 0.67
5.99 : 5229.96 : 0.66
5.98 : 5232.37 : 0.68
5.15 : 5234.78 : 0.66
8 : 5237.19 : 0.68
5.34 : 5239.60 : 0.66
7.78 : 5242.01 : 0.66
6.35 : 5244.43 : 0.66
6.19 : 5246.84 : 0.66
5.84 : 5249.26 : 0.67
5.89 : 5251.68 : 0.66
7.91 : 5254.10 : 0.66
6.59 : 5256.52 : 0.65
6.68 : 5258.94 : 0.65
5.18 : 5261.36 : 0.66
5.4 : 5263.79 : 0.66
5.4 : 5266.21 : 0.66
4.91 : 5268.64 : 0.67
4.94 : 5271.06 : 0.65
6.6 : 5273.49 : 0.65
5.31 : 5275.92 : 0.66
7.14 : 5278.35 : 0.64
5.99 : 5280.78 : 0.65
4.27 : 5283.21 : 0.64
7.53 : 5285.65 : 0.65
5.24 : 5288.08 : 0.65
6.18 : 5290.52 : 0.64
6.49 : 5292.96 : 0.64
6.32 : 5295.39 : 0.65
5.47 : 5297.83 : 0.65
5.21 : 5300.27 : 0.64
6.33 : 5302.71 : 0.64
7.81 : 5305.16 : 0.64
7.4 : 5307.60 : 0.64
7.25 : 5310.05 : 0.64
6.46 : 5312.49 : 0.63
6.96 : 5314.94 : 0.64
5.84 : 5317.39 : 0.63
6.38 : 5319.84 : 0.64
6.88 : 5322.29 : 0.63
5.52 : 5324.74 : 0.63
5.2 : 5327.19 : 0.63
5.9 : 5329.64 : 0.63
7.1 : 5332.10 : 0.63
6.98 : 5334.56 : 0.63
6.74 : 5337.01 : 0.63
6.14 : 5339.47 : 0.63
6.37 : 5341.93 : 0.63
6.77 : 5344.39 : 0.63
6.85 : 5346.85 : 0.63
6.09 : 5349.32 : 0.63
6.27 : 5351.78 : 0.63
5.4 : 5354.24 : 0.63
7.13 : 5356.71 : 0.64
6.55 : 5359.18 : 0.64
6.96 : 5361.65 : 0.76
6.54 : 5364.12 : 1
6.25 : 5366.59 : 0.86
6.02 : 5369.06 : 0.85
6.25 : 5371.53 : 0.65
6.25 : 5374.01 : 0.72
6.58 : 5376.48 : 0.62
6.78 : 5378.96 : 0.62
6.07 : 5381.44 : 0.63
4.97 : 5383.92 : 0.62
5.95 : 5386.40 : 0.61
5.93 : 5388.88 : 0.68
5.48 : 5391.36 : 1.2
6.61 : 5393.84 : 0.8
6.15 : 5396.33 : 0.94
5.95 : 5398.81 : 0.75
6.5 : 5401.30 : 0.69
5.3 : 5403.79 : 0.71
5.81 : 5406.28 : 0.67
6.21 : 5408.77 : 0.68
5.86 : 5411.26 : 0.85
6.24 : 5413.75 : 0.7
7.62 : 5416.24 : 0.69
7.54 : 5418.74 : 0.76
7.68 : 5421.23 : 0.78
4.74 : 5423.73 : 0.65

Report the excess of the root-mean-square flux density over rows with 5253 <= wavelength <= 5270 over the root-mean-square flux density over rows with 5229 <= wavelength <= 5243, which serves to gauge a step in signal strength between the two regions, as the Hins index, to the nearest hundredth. -0.38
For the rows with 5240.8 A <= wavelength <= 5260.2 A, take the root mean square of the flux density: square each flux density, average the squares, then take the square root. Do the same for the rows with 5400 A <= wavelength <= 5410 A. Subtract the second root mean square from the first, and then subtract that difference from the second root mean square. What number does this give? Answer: 5.2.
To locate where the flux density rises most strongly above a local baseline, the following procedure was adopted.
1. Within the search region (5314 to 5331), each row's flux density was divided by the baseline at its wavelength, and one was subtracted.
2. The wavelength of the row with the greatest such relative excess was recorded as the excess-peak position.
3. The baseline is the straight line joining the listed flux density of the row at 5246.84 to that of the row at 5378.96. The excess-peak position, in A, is 5314.94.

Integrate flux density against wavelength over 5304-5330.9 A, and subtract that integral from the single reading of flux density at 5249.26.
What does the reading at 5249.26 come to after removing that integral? -169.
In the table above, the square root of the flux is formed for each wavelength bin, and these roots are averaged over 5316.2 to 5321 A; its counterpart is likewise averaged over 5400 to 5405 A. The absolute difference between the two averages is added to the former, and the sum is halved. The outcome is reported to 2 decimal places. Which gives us 1.26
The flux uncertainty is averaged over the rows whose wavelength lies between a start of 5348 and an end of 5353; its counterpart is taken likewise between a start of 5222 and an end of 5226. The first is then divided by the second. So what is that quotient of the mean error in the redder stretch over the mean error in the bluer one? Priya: 0.95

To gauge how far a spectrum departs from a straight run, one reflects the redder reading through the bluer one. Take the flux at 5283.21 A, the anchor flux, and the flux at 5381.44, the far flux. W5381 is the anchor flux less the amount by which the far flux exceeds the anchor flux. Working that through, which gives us 2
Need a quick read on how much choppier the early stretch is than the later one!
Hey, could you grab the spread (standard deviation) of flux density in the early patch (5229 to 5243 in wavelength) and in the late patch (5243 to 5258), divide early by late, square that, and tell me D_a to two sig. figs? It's 2.6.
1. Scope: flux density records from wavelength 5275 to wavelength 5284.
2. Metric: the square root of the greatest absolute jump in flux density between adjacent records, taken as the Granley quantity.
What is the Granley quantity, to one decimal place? 1.4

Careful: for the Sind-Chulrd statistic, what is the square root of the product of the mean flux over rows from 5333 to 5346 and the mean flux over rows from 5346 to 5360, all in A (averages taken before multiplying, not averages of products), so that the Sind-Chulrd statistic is 6.49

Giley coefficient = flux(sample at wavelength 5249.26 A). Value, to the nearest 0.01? 5.84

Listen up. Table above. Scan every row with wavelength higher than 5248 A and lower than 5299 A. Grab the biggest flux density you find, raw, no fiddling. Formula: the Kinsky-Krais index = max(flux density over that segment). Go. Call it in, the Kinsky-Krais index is 7.91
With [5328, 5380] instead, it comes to 7.13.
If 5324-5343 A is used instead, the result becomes 7.1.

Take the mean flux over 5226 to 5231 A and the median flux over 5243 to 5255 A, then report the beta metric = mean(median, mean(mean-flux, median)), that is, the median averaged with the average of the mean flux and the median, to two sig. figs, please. 6.0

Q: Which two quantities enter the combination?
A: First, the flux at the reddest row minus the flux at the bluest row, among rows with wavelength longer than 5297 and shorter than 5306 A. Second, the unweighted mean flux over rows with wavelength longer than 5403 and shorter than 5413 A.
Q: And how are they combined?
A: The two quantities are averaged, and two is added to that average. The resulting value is 6.1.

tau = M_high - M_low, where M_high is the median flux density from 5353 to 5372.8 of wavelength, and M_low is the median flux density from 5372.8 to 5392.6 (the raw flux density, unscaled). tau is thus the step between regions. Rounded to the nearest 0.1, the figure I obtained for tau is 0.4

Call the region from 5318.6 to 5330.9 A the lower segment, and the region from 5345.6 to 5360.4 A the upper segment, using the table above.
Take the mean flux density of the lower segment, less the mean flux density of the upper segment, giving -0.4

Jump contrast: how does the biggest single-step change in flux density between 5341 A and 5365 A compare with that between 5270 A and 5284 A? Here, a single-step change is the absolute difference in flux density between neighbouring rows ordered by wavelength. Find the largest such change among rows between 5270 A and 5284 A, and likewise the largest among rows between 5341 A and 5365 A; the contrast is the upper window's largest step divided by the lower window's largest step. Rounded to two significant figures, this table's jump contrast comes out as 0.95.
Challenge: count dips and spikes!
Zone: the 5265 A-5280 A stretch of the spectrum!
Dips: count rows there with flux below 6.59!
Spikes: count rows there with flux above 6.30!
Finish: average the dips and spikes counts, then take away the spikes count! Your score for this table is 1.0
